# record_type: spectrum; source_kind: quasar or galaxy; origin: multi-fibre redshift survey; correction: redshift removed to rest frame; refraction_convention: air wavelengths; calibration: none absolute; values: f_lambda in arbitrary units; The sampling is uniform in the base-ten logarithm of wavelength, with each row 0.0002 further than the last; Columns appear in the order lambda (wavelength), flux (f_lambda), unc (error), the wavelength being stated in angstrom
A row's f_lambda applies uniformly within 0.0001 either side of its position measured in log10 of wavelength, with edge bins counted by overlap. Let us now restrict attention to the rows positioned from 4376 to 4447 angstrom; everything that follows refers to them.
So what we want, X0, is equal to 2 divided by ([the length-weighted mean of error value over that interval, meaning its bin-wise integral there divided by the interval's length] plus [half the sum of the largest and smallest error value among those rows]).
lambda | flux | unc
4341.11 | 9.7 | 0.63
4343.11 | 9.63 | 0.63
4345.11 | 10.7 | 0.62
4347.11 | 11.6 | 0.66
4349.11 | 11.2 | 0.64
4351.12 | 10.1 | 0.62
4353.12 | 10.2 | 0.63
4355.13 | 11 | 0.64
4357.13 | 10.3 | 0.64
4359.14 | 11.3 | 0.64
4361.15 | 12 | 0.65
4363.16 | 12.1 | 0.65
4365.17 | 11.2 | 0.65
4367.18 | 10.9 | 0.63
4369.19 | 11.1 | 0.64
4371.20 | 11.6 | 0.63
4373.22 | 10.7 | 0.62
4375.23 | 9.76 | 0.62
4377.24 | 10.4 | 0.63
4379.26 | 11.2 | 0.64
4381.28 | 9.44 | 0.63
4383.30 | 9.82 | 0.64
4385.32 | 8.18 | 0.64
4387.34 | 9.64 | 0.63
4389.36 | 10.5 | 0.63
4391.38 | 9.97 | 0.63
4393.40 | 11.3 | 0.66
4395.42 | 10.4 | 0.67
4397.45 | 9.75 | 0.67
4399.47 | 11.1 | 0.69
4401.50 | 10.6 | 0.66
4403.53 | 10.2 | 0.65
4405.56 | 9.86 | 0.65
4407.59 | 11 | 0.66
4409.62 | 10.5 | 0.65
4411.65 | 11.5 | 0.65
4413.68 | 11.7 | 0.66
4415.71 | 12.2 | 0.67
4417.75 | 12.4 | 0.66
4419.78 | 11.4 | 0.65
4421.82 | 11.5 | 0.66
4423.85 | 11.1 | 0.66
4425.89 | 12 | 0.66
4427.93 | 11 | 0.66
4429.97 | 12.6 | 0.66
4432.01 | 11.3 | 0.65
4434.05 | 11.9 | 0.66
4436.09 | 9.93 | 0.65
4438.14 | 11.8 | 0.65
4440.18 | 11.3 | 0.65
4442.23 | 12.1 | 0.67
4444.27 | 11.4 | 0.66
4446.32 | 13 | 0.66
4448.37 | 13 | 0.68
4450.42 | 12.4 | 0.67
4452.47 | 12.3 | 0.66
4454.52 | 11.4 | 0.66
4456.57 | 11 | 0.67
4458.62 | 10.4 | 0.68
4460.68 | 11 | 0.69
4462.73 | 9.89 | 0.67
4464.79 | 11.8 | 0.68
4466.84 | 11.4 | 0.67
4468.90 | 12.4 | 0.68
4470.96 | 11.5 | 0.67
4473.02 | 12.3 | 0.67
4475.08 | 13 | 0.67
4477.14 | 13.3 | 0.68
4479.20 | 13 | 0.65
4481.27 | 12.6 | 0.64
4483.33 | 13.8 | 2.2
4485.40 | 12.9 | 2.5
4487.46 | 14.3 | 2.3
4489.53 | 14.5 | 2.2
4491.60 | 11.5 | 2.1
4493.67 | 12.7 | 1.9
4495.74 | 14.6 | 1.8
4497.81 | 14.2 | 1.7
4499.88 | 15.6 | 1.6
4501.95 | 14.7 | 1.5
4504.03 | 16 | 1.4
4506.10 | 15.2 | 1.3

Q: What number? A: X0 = 1.52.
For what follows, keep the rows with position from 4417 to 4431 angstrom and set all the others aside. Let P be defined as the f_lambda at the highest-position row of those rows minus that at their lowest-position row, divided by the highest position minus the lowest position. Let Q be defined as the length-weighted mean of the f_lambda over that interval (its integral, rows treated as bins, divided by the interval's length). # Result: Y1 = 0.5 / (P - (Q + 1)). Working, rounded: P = 0.016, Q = 11.7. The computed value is -0.0394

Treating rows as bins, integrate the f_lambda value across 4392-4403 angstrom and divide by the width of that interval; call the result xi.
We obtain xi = 10.6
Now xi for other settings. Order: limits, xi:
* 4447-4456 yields 12.2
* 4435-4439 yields 10.8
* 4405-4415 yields 11.0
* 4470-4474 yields 11.9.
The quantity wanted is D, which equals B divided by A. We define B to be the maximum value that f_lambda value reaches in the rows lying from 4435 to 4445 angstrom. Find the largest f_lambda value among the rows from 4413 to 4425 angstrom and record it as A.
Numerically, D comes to 0.98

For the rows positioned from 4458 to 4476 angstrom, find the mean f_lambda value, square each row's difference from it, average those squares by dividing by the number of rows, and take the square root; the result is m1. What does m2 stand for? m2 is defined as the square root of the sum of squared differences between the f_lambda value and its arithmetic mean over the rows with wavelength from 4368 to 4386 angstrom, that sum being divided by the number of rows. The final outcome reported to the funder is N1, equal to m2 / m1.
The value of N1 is 1.1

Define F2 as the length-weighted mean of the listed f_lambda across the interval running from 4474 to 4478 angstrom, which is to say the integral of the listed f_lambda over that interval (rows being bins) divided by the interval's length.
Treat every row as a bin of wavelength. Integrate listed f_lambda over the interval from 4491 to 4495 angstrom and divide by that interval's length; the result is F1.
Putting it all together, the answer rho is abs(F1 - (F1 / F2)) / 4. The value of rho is 2.9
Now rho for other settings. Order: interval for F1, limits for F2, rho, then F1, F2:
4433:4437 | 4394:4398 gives 2.5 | 11.0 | 10.2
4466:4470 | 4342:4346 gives 2.7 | 11.9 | 10.1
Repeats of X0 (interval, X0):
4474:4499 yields 0.63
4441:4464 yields 1.49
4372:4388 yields 1.59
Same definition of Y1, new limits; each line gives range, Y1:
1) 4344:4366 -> -0.0416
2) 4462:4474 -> -0.0405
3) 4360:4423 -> -0.0424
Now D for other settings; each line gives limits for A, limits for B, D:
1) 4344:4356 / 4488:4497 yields 1.26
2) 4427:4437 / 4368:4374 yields 0.92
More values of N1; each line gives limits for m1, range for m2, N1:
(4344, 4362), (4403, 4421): 1.3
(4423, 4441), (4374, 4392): 1.1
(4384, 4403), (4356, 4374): 0.6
